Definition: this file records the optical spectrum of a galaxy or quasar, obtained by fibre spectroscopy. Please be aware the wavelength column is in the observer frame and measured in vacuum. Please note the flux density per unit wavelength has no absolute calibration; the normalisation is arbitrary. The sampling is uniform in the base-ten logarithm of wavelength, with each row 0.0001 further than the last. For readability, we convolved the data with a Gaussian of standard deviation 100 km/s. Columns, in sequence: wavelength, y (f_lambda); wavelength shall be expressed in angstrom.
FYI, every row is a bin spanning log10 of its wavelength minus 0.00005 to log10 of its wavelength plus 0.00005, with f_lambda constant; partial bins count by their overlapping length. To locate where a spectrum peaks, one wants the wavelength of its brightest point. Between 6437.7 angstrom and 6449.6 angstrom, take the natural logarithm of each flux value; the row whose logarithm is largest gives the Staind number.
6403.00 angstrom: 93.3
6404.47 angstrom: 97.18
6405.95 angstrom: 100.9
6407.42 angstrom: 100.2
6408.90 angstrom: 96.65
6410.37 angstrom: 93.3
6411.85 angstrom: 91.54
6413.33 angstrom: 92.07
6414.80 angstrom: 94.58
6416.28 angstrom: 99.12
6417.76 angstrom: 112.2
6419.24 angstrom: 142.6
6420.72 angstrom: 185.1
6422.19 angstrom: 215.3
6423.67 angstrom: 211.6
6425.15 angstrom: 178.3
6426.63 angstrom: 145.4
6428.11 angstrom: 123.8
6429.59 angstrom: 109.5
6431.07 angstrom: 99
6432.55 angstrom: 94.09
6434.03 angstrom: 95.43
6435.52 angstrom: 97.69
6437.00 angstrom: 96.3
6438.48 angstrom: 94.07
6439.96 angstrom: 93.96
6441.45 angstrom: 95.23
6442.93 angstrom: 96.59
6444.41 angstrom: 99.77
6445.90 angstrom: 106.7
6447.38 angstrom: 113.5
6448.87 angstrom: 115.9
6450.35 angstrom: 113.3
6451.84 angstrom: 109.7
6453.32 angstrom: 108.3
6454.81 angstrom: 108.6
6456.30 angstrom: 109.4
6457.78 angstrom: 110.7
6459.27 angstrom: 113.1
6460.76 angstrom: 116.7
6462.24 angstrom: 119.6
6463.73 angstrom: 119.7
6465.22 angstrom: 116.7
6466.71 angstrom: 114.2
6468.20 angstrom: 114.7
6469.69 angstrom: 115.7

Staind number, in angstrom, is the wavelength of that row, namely 6448.87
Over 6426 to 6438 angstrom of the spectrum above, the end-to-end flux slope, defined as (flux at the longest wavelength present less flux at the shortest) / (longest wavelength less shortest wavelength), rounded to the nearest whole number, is -5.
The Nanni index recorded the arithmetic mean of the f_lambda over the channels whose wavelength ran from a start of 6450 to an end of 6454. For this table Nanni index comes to 110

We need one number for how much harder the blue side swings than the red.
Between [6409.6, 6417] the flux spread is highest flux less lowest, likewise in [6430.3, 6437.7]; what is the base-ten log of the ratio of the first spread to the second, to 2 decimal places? 0.19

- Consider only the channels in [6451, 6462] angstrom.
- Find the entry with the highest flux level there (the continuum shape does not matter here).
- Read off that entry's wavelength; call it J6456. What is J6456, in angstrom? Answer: 6460.76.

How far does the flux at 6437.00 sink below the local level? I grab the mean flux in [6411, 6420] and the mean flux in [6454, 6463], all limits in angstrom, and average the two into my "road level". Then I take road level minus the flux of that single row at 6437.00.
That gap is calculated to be 13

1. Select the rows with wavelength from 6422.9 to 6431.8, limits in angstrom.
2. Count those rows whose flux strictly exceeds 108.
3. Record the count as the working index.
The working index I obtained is 5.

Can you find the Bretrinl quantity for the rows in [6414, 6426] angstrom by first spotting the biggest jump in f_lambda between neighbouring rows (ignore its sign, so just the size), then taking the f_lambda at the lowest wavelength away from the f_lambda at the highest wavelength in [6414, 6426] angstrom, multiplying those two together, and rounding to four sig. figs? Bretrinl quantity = 3558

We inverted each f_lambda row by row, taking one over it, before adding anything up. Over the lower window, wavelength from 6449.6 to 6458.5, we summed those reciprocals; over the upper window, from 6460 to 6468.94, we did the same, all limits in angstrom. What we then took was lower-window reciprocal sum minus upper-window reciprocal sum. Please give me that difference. 0.003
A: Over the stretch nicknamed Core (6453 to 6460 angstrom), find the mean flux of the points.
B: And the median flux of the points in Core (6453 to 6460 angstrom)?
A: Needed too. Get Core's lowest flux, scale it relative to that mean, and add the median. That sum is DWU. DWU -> 110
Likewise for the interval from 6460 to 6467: 118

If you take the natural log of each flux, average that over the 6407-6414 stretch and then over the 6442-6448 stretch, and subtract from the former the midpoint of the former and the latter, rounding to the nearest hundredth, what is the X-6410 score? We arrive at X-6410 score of -0.05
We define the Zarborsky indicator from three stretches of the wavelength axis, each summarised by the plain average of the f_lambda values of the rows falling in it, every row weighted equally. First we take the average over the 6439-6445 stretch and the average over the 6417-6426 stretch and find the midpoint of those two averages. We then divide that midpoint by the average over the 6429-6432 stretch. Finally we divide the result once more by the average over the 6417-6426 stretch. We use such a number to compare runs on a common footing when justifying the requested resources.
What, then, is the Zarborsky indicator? 0.0075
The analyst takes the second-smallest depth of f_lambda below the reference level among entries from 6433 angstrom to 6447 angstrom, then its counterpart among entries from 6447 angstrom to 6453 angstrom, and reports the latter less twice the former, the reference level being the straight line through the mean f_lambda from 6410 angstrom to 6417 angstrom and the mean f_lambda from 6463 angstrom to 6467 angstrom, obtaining -17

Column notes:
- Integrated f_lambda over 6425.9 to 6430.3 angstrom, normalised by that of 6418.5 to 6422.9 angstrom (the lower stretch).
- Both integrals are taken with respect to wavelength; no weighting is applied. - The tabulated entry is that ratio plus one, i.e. 1.70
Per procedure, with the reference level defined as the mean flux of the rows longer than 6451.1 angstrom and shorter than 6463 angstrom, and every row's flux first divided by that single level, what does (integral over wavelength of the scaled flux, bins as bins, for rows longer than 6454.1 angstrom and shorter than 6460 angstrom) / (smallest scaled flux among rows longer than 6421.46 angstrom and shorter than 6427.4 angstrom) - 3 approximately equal 1.5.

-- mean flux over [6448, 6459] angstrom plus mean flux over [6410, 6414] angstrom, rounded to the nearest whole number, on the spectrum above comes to 203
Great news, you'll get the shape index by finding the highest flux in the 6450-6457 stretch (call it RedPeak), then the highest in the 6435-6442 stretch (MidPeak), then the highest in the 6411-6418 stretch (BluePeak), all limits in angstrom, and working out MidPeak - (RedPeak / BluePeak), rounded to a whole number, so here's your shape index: 97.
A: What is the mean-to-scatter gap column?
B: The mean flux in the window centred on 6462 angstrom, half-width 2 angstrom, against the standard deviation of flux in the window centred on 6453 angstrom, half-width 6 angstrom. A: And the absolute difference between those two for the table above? 116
